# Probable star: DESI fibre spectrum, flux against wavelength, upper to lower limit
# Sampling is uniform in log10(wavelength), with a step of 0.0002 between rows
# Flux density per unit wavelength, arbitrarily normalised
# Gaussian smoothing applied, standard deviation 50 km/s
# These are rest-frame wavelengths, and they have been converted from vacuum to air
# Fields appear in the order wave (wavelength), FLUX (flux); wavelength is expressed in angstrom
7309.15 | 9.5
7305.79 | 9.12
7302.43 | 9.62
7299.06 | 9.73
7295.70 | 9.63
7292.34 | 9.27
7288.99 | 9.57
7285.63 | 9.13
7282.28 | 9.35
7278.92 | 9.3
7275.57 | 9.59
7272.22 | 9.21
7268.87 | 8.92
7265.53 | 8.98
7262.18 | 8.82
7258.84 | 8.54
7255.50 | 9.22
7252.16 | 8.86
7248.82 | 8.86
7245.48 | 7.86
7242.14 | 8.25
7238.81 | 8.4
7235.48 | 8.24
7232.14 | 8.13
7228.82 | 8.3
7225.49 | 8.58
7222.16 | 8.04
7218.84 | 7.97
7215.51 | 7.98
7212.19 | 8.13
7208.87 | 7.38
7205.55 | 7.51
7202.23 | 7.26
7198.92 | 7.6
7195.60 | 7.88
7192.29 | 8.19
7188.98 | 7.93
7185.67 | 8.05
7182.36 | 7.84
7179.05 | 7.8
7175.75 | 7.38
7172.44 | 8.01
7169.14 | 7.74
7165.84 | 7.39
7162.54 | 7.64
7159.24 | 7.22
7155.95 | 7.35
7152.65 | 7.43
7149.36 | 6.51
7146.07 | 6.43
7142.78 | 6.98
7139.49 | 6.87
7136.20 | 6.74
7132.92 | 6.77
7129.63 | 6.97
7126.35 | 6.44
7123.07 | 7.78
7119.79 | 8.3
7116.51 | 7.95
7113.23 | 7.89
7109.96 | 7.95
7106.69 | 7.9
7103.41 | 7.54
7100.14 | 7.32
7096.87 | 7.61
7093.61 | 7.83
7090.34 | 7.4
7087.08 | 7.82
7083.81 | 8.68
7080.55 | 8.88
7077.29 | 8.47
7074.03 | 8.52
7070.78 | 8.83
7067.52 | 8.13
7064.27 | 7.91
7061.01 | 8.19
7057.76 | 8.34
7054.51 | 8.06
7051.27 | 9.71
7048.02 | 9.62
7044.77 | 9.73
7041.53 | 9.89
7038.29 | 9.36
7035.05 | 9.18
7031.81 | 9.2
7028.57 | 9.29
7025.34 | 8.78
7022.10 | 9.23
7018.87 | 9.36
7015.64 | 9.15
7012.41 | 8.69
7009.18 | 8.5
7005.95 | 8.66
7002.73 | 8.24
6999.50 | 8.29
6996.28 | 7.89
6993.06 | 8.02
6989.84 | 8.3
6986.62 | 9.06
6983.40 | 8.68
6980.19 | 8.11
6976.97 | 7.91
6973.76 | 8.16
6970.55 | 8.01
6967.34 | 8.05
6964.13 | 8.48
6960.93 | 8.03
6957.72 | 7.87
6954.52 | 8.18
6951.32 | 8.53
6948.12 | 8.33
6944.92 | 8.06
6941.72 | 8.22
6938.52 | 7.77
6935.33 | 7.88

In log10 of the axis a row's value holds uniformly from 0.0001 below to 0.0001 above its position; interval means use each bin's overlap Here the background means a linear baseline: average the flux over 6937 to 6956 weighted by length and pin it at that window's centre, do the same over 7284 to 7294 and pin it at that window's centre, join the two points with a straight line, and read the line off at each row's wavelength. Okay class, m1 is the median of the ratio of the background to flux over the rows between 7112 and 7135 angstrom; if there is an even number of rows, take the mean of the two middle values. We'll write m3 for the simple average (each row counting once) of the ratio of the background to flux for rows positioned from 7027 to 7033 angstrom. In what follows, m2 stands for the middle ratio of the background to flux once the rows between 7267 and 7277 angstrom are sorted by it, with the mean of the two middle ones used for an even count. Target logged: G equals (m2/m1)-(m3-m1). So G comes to 1.11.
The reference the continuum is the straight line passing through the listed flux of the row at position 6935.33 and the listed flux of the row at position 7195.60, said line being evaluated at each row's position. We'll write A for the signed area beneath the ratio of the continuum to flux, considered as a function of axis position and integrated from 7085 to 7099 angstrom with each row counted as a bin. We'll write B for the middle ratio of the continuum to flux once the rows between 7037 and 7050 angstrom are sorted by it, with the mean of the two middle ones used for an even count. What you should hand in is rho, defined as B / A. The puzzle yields 0.057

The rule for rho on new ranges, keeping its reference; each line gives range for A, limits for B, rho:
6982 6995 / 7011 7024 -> 0.071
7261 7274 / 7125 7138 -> 0.102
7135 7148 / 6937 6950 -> 0.064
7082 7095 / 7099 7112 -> 0.079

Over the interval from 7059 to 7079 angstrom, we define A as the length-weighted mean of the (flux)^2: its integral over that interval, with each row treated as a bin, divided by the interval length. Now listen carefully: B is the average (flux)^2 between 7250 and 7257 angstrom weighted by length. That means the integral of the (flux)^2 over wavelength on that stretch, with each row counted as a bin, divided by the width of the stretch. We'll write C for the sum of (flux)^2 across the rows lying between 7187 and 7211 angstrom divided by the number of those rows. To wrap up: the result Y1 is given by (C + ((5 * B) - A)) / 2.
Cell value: 198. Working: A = 69.7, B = 81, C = 59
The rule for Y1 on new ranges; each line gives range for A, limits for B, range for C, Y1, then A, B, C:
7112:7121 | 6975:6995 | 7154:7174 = 170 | 64.7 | 70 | 57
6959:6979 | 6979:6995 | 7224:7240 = 180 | 65.7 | 71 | 69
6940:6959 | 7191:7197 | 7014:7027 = 169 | 67.3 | 65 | 83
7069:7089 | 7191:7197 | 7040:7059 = 168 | 72.6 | 65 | 86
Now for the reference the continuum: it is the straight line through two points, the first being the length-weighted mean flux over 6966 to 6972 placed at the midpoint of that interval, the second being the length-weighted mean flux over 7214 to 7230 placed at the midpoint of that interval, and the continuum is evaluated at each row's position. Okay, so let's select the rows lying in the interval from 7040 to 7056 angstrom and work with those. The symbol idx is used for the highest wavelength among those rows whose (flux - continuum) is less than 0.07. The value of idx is 7054.51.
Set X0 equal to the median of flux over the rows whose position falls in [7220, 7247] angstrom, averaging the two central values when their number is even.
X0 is 8.2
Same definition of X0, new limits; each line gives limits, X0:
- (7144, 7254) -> 7.9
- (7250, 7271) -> 8.9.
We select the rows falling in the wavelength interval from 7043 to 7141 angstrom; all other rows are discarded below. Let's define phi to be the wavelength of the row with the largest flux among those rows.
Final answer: 7044.77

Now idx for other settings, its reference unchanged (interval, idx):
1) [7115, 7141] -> 7139.49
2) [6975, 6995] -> 6993.06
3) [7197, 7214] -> 7212.19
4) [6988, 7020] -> 6996.28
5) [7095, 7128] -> 7126.35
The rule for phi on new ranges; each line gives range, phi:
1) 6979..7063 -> 7041.53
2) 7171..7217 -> 7192.29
